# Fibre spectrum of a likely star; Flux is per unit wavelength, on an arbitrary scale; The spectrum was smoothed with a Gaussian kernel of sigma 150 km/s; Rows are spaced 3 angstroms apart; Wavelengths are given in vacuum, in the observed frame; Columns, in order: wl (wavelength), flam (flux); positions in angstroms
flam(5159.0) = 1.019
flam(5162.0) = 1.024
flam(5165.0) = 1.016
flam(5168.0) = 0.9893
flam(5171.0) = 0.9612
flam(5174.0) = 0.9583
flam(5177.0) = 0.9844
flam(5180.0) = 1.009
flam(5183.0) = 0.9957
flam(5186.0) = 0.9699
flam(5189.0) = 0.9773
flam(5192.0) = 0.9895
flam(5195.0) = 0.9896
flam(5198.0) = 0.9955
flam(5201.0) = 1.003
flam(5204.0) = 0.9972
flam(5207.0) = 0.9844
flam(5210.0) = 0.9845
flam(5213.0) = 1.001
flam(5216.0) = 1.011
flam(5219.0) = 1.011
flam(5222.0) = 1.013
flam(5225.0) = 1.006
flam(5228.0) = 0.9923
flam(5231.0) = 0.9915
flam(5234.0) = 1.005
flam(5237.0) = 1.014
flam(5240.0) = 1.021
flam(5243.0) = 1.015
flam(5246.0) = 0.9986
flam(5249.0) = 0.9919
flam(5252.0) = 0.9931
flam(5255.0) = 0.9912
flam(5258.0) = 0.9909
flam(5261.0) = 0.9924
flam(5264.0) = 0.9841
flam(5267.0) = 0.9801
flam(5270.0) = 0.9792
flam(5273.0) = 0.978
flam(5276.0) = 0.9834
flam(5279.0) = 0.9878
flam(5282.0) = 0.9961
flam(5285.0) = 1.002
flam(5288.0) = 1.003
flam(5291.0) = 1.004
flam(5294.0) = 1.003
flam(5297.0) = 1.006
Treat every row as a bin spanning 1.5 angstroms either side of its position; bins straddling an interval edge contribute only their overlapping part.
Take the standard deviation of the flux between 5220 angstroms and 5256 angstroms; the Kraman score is 0.011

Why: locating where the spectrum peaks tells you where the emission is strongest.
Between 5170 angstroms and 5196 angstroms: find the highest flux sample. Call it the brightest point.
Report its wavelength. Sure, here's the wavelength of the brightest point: 5180.0 angstroms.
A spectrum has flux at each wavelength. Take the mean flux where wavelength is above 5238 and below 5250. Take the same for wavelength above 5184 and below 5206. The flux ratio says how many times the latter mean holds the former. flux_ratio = 0.982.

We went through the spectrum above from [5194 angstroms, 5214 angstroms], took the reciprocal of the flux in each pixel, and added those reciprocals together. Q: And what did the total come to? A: 7.0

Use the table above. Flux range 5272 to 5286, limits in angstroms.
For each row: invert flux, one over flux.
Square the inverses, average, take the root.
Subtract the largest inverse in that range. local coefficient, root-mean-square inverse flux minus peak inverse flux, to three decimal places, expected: -0.012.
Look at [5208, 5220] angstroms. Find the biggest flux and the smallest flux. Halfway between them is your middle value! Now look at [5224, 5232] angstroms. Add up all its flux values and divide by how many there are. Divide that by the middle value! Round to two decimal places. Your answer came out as 1.00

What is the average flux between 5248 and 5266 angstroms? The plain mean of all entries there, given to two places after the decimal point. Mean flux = 0.99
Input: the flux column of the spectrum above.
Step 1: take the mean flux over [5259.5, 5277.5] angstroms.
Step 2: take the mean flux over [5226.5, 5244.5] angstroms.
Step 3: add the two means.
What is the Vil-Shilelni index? 1.99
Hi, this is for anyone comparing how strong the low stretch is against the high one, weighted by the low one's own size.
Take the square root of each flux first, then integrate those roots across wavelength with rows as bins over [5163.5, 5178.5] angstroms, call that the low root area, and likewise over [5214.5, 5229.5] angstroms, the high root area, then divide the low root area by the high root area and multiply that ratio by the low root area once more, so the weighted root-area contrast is 14.68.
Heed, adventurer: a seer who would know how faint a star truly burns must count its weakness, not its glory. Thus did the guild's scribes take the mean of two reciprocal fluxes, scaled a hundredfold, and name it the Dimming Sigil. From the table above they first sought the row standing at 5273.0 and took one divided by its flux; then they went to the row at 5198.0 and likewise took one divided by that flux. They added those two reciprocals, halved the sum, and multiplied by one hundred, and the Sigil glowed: 101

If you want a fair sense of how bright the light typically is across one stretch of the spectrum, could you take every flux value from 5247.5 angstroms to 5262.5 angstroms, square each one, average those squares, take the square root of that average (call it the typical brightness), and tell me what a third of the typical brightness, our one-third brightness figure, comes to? 0.331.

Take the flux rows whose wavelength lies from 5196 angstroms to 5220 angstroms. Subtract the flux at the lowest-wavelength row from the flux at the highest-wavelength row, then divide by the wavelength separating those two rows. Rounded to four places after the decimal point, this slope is 0.0007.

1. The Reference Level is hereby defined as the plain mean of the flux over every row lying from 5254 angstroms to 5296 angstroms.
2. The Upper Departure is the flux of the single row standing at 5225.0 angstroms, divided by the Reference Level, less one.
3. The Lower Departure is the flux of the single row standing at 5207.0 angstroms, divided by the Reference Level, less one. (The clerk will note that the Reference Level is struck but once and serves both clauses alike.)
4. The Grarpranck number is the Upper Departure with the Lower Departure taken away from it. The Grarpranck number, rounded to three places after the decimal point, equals 0.022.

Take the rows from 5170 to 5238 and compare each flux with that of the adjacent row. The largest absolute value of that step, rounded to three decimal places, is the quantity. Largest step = 0.026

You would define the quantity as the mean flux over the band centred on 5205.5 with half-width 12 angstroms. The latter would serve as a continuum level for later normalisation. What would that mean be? 1.00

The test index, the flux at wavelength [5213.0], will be 1.001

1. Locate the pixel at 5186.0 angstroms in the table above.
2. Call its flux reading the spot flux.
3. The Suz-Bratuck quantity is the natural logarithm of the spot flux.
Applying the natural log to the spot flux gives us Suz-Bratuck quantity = -0.031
